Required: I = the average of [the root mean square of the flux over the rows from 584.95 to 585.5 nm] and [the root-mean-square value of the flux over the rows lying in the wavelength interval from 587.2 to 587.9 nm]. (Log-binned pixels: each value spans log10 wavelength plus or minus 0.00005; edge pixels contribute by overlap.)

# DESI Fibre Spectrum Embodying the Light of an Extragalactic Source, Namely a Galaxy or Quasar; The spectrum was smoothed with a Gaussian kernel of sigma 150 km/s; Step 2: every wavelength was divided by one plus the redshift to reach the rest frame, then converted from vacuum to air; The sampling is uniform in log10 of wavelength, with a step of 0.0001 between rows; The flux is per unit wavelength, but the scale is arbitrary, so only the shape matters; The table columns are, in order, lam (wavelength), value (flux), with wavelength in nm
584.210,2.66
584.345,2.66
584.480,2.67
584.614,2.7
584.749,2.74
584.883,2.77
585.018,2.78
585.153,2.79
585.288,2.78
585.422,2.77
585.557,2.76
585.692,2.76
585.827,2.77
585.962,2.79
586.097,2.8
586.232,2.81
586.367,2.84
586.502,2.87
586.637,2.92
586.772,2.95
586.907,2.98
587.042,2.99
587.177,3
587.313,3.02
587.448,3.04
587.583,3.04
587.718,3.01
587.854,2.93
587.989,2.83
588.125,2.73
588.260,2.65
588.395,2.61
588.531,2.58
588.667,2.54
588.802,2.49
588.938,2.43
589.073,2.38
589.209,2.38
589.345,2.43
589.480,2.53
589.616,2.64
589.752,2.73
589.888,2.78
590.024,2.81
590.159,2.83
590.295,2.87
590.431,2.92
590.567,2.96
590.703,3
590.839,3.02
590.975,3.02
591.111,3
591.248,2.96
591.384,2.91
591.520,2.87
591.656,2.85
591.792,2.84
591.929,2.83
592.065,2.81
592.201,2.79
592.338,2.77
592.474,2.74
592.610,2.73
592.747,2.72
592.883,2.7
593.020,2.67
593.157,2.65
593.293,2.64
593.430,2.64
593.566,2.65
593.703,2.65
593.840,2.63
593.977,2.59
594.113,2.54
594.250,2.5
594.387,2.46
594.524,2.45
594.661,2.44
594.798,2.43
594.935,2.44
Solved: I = 2.89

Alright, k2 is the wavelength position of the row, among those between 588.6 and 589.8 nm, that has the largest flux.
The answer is 589.752 nm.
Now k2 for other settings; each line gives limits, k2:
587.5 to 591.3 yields 587.583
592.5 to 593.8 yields 592.610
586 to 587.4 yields 587.313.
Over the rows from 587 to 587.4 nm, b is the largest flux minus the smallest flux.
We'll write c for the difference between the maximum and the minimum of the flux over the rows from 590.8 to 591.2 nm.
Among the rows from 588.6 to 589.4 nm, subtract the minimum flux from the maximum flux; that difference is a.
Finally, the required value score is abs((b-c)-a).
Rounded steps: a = 0.16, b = 0.030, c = 0.02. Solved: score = 0.15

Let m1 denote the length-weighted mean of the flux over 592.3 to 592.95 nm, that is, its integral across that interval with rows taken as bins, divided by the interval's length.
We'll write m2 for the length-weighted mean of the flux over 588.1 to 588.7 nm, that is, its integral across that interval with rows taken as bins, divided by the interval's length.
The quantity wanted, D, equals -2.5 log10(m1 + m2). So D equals -1.82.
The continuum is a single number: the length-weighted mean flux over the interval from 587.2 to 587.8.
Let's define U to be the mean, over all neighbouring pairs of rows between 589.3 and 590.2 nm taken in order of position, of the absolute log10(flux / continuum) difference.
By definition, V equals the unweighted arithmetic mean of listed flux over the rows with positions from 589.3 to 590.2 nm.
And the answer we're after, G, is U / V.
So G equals 0.0041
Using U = 0.011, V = 2.68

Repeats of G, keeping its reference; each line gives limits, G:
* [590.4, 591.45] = 0.0015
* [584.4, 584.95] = 0.0020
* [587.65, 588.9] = 0.0038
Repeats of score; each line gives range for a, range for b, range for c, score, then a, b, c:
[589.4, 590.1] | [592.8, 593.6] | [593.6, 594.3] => 0.37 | 0.28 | 0.060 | 0.15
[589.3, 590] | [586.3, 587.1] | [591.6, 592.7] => 0.32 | 0.35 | 0.150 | 0.12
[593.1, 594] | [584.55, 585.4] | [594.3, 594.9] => 0.00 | 0.06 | 0.090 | 0.03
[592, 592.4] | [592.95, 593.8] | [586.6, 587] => 0.07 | 0.04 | 0.030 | 0.06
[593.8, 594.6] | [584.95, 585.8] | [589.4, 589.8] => 0.35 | 0.18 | 0.030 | 0.20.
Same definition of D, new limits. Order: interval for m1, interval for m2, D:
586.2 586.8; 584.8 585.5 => -1.88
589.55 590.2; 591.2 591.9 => -1.88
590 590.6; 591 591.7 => -1.91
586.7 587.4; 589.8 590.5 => -1.91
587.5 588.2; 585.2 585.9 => -1.89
